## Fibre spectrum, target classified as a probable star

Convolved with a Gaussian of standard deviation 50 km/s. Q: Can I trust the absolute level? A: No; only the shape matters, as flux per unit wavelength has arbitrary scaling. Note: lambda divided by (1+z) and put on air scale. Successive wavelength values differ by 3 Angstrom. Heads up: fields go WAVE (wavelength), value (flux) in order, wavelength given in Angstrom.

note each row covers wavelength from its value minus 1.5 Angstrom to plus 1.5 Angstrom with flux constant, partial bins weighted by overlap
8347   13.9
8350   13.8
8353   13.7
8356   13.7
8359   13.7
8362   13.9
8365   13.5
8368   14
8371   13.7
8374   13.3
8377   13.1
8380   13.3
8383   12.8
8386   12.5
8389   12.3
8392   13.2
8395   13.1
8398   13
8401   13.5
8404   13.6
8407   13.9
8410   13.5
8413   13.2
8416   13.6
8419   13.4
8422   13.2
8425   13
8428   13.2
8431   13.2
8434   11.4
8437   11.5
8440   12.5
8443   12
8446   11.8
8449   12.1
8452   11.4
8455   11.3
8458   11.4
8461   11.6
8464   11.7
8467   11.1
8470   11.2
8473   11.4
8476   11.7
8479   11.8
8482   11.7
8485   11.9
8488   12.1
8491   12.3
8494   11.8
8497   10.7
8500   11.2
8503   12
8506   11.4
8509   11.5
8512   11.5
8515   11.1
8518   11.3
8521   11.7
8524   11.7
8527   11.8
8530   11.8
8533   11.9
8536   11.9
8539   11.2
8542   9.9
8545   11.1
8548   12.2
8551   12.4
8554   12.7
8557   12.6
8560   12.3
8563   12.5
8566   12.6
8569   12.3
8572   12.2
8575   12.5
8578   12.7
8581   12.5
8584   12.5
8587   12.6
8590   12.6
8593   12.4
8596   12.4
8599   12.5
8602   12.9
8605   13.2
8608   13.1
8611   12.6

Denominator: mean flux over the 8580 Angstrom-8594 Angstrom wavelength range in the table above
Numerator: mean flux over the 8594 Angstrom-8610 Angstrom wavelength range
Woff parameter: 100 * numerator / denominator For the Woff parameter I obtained 102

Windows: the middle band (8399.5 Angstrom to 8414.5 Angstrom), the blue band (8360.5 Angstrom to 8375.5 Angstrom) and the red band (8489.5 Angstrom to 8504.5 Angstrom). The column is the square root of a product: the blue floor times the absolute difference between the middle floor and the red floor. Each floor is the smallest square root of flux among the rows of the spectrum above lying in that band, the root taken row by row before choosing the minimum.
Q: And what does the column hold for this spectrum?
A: 1.149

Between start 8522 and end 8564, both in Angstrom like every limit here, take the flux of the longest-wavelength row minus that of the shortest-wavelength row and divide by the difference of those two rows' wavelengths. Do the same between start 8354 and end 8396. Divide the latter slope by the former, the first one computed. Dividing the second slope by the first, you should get -1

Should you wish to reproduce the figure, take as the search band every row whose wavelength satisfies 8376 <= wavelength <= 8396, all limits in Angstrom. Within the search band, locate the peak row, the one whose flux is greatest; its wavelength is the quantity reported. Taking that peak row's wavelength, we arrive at 8380 Angstrom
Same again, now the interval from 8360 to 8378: 8368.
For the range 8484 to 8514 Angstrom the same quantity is 8491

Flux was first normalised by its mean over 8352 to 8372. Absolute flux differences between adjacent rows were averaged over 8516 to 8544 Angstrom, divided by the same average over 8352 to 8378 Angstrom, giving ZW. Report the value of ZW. 1.3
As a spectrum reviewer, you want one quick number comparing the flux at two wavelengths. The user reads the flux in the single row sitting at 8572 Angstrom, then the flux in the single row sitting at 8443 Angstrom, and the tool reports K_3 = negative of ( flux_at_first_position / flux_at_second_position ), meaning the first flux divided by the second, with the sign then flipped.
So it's -1.02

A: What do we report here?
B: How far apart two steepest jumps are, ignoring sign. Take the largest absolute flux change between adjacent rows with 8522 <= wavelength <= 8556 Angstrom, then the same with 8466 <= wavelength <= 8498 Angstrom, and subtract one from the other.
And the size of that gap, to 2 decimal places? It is 0.20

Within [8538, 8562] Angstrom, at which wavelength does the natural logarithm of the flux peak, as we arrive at 8554 Angstrom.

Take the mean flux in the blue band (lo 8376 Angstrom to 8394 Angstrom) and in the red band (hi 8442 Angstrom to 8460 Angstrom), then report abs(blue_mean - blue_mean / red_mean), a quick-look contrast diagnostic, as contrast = 11.8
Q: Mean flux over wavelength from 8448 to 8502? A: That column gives 11.6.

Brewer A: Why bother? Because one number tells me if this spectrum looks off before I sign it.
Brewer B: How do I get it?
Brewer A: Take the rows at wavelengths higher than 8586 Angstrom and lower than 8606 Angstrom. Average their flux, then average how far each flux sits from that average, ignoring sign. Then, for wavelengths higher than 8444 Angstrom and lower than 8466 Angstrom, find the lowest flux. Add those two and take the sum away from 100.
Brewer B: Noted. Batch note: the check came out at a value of 88.5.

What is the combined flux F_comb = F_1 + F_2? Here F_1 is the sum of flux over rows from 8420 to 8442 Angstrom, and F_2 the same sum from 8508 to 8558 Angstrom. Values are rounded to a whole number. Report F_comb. 286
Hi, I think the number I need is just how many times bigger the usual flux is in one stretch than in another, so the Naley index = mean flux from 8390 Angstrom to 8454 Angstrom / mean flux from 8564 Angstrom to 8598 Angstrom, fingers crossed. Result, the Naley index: 1.03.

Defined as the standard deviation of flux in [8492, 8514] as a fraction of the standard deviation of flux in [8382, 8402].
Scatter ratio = 1.01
